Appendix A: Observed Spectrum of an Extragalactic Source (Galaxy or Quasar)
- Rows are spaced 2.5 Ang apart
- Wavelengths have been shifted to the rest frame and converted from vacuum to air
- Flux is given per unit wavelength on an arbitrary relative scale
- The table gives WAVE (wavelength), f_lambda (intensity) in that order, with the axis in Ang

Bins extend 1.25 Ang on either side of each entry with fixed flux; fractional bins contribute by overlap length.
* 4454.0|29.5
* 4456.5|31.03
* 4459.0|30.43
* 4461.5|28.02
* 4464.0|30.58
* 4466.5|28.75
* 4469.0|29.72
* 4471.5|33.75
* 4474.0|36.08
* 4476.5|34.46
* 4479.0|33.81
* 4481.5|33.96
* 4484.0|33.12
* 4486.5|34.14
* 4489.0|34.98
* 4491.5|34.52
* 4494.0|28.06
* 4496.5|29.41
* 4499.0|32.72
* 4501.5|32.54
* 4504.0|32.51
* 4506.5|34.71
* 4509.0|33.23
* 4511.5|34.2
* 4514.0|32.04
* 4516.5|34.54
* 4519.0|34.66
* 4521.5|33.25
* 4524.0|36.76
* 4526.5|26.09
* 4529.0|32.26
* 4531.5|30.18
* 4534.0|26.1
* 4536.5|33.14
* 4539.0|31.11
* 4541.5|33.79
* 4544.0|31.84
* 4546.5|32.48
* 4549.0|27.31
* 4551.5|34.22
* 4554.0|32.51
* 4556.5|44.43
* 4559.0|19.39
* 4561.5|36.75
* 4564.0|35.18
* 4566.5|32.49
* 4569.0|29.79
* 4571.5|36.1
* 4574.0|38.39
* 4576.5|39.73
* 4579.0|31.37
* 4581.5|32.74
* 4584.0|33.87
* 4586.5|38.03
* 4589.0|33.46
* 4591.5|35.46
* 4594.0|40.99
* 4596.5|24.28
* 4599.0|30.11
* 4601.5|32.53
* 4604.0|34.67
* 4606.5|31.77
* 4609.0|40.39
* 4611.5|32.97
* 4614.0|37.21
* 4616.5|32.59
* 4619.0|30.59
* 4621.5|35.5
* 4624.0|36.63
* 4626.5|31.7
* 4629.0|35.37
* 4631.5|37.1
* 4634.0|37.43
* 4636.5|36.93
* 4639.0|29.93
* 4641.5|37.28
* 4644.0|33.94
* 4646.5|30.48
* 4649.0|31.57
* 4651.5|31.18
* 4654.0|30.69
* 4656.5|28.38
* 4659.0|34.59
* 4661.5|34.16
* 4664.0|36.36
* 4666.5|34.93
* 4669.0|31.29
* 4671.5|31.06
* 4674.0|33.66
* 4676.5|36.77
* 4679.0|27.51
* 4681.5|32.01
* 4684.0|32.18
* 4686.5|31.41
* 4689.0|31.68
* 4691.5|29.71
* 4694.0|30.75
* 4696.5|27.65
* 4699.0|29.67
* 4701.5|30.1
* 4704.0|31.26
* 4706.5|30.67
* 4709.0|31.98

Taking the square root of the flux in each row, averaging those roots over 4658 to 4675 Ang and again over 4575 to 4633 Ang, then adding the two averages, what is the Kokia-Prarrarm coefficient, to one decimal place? 11.7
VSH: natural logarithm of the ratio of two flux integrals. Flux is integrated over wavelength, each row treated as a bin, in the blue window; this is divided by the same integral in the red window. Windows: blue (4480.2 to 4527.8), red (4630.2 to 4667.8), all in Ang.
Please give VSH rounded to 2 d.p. 0.21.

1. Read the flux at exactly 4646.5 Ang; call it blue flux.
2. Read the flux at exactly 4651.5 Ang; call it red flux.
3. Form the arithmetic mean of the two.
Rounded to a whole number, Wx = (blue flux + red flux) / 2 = 31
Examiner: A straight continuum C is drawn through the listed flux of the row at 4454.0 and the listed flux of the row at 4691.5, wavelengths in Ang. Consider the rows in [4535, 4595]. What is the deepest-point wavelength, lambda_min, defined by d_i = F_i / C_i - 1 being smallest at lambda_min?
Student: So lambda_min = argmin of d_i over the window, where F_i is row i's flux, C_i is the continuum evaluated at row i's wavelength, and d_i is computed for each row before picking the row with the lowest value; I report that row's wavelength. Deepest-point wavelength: 4559.0 Ang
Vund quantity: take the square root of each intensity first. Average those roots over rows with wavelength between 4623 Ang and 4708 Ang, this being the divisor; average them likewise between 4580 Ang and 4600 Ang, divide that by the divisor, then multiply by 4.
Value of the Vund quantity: 4.06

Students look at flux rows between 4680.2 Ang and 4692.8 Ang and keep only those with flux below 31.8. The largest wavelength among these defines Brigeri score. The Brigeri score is 4691.5 Ang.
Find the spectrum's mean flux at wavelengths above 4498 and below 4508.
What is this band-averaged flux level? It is 33.1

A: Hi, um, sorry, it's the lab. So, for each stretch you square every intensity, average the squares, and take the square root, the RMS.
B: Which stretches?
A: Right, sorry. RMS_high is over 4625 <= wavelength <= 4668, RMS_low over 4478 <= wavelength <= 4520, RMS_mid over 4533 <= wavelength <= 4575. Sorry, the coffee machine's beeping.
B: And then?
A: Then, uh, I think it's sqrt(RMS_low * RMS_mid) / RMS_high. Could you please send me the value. 0.98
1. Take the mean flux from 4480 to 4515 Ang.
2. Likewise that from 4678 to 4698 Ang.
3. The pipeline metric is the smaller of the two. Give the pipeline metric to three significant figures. 30.4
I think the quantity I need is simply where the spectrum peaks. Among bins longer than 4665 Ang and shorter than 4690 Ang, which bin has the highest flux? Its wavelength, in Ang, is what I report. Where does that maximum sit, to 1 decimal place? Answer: 4676.5 Ang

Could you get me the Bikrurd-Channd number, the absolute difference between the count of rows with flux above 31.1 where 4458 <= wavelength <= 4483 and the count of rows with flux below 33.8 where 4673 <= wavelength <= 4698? 4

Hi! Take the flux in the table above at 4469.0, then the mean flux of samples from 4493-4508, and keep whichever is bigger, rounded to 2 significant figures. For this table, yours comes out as 32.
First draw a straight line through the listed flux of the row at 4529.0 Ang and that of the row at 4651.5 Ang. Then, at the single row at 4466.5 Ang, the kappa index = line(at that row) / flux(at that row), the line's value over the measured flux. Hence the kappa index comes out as 1.14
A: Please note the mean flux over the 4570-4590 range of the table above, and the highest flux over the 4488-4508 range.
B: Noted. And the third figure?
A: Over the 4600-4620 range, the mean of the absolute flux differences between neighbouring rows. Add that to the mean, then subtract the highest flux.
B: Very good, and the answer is 5.0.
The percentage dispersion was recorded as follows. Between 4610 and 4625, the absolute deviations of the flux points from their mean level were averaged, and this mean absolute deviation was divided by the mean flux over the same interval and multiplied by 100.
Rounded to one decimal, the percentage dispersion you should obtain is 6.4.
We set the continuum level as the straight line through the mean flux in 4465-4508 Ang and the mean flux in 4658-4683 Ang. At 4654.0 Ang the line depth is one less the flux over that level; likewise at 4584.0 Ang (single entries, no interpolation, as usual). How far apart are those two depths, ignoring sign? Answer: 0.10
